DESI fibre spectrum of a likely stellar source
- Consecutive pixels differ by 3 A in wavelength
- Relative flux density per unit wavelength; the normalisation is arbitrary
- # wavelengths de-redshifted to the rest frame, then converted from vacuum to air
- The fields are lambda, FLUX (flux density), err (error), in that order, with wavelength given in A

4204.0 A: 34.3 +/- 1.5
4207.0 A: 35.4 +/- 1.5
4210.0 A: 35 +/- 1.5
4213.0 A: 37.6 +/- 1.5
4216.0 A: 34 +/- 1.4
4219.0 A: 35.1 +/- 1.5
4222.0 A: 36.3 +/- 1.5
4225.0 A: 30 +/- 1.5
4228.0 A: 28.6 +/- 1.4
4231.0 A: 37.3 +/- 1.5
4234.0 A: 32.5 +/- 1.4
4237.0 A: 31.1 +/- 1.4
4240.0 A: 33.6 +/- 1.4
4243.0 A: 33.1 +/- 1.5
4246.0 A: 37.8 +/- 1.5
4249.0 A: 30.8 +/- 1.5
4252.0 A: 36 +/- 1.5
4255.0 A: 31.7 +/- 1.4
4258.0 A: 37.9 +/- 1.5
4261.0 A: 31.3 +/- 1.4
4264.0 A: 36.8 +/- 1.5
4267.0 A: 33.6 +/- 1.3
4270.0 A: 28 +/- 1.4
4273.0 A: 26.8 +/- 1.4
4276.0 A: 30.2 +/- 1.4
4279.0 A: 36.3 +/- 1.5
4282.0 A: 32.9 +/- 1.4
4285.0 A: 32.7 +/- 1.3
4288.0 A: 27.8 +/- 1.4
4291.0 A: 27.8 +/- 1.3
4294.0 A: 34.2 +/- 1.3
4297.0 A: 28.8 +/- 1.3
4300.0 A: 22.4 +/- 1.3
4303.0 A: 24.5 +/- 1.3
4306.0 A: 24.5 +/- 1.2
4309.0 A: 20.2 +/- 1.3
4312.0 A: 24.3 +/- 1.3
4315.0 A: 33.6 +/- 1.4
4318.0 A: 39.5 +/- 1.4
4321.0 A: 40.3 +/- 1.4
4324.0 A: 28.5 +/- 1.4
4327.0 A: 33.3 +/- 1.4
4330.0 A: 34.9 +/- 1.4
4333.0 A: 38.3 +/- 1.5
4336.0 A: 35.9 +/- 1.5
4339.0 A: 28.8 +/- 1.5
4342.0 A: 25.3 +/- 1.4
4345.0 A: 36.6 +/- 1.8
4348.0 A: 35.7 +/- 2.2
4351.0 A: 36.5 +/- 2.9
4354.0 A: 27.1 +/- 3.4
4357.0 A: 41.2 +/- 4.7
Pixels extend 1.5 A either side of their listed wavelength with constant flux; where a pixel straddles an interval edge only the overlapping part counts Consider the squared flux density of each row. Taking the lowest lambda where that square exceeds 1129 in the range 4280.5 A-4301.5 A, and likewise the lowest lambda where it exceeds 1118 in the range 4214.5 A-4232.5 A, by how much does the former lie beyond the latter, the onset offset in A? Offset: 78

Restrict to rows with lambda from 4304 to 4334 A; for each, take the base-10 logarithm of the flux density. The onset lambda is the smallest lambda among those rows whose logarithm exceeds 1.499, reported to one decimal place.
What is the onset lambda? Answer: 4315.0 A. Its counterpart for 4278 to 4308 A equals 4279.0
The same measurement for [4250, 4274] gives 4252.0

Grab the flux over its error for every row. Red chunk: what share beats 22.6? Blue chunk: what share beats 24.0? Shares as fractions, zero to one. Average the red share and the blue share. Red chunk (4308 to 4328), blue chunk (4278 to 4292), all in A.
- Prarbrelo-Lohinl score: 0.49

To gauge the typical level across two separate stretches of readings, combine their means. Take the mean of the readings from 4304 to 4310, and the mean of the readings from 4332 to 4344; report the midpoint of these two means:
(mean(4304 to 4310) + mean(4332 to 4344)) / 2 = 27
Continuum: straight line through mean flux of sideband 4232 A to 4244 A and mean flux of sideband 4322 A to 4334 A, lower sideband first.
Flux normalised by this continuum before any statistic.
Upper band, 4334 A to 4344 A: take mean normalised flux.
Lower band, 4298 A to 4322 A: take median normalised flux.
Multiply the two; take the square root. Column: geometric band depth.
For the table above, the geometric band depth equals 0.81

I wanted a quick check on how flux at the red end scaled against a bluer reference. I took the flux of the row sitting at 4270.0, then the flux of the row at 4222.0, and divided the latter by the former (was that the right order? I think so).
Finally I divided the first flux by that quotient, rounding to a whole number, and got 22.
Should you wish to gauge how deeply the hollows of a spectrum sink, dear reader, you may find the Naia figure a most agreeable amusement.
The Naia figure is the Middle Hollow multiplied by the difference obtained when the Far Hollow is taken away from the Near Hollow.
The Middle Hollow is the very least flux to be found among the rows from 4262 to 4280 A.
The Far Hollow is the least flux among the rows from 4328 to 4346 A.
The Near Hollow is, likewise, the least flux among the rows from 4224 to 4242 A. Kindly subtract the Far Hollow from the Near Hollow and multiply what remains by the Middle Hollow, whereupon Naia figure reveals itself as 88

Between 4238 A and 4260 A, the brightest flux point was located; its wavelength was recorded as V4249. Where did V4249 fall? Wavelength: 4258.0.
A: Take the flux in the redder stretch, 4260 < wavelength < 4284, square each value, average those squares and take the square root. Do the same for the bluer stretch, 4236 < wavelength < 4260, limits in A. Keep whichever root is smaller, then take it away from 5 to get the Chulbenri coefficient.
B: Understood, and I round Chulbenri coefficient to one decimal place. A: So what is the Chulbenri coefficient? -27.2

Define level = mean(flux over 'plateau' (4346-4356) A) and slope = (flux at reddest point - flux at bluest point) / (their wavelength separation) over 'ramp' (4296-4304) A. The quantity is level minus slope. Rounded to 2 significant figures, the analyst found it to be 34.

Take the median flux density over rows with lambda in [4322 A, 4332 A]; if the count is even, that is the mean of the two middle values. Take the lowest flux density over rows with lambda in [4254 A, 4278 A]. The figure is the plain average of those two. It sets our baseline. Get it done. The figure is 30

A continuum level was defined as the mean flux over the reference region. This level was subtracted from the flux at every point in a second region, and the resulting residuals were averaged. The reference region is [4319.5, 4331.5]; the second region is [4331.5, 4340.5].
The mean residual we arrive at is 0.1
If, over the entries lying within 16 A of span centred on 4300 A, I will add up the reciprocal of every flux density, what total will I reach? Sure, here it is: 0.19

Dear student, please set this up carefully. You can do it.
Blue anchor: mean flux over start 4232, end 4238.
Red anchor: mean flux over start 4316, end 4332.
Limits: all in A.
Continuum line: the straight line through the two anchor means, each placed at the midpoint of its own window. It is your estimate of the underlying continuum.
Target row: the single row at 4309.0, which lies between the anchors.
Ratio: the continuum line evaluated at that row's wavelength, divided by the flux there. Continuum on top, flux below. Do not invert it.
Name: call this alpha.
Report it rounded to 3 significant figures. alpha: 1.72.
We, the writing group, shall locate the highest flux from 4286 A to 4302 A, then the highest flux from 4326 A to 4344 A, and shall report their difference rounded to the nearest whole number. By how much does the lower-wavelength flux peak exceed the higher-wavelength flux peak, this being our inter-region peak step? -4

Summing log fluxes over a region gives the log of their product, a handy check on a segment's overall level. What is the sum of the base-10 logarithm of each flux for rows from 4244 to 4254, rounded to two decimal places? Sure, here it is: 4.62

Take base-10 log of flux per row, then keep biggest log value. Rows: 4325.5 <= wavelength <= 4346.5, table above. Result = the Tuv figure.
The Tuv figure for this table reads 1.58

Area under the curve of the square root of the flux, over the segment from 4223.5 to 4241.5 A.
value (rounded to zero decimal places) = 102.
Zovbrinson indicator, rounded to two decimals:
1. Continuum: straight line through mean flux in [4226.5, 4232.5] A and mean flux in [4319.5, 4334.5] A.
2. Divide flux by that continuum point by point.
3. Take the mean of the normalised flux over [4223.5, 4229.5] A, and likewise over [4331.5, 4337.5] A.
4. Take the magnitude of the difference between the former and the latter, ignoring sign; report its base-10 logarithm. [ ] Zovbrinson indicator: -0.79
